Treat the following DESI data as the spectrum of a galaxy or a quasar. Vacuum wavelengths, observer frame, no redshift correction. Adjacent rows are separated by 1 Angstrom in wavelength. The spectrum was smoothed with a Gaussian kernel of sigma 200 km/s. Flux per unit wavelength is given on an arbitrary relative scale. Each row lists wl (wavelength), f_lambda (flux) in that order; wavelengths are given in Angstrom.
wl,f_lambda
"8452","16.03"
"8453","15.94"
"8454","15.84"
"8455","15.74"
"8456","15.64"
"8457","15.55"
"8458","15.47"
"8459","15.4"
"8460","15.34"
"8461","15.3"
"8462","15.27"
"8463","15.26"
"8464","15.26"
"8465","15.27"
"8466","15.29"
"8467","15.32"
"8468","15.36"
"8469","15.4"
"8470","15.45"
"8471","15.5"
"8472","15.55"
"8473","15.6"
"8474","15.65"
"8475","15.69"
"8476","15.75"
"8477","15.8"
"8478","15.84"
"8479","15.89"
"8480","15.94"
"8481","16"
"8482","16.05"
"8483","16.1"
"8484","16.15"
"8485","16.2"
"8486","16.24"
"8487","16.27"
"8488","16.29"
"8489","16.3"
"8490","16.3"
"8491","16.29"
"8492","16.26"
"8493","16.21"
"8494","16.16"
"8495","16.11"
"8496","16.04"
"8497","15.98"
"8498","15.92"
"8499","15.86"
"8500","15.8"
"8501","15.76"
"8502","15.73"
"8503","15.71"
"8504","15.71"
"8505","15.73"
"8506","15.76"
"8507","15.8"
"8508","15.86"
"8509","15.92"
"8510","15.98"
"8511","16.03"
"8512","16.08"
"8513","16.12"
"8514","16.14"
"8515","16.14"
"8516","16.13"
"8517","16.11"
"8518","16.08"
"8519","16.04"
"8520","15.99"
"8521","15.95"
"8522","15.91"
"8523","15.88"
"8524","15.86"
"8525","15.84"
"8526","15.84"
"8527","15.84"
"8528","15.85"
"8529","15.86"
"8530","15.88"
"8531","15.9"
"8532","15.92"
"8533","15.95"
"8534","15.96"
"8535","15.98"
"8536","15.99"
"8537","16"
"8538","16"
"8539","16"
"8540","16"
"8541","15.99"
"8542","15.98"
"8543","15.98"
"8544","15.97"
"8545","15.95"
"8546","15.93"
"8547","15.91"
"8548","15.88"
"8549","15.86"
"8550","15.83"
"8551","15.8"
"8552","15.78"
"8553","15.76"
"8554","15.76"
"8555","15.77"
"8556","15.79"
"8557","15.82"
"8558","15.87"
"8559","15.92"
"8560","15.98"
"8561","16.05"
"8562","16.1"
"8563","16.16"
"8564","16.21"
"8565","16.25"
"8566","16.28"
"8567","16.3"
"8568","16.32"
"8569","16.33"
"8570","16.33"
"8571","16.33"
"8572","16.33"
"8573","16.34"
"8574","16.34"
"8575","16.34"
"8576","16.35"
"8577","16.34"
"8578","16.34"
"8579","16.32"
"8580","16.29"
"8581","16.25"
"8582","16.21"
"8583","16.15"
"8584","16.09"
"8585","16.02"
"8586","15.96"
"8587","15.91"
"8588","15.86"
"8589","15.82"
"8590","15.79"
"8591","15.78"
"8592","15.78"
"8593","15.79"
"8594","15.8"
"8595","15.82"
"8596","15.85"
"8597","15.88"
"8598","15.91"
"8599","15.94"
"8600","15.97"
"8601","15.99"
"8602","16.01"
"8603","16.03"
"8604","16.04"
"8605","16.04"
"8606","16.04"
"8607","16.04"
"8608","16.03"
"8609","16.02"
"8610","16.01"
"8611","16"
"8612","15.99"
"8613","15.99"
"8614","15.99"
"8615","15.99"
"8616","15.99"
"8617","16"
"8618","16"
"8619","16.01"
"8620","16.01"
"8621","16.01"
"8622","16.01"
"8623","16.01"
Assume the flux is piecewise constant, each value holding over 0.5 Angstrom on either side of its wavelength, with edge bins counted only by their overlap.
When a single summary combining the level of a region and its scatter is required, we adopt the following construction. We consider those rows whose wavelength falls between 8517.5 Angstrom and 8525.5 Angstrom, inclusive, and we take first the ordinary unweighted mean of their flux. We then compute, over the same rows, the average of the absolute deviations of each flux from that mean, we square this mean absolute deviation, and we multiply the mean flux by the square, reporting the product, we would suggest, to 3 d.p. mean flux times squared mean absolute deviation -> 0.081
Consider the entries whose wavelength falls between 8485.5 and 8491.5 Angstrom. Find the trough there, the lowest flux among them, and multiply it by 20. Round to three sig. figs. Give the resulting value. 325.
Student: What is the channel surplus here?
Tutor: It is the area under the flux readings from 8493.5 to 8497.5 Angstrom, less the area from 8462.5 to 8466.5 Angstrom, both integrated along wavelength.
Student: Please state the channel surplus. 3.2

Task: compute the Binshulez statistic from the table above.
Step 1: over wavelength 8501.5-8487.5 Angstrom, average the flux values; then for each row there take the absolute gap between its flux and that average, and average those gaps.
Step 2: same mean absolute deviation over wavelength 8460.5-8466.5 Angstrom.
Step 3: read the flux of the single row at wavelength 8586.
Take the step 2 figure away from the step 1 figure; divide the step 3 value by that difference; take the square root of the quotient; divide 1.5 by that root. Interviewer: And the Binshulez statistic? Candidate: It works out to 0.15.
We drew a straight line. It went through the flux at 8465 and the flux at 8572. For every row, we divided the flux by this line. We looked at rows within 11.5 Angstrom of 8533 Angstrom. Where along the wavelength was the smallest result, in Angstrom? 8544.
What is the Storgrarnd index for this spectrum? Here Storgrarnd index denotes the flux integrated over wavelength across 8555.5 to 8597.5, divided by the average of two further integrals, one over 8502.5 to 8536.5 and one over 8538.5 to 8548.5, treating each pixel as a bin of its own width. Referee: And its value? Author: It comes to 1.93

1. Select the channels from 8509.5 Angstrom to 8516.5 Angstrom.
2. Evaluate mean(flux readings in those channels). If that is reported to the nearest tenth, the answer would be 16.1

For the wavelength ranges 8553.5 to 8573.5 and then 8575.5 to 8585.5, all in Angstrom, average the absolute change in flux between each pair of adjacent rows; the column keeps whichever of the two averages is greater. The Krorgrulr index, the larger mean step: 0.037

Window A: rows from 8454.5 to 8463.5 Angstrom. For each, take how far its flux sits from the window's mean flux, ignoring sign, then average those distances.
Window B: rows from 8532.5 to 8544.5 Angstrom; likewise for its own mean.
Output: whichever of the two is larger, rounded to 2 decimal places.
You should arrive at 0.14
